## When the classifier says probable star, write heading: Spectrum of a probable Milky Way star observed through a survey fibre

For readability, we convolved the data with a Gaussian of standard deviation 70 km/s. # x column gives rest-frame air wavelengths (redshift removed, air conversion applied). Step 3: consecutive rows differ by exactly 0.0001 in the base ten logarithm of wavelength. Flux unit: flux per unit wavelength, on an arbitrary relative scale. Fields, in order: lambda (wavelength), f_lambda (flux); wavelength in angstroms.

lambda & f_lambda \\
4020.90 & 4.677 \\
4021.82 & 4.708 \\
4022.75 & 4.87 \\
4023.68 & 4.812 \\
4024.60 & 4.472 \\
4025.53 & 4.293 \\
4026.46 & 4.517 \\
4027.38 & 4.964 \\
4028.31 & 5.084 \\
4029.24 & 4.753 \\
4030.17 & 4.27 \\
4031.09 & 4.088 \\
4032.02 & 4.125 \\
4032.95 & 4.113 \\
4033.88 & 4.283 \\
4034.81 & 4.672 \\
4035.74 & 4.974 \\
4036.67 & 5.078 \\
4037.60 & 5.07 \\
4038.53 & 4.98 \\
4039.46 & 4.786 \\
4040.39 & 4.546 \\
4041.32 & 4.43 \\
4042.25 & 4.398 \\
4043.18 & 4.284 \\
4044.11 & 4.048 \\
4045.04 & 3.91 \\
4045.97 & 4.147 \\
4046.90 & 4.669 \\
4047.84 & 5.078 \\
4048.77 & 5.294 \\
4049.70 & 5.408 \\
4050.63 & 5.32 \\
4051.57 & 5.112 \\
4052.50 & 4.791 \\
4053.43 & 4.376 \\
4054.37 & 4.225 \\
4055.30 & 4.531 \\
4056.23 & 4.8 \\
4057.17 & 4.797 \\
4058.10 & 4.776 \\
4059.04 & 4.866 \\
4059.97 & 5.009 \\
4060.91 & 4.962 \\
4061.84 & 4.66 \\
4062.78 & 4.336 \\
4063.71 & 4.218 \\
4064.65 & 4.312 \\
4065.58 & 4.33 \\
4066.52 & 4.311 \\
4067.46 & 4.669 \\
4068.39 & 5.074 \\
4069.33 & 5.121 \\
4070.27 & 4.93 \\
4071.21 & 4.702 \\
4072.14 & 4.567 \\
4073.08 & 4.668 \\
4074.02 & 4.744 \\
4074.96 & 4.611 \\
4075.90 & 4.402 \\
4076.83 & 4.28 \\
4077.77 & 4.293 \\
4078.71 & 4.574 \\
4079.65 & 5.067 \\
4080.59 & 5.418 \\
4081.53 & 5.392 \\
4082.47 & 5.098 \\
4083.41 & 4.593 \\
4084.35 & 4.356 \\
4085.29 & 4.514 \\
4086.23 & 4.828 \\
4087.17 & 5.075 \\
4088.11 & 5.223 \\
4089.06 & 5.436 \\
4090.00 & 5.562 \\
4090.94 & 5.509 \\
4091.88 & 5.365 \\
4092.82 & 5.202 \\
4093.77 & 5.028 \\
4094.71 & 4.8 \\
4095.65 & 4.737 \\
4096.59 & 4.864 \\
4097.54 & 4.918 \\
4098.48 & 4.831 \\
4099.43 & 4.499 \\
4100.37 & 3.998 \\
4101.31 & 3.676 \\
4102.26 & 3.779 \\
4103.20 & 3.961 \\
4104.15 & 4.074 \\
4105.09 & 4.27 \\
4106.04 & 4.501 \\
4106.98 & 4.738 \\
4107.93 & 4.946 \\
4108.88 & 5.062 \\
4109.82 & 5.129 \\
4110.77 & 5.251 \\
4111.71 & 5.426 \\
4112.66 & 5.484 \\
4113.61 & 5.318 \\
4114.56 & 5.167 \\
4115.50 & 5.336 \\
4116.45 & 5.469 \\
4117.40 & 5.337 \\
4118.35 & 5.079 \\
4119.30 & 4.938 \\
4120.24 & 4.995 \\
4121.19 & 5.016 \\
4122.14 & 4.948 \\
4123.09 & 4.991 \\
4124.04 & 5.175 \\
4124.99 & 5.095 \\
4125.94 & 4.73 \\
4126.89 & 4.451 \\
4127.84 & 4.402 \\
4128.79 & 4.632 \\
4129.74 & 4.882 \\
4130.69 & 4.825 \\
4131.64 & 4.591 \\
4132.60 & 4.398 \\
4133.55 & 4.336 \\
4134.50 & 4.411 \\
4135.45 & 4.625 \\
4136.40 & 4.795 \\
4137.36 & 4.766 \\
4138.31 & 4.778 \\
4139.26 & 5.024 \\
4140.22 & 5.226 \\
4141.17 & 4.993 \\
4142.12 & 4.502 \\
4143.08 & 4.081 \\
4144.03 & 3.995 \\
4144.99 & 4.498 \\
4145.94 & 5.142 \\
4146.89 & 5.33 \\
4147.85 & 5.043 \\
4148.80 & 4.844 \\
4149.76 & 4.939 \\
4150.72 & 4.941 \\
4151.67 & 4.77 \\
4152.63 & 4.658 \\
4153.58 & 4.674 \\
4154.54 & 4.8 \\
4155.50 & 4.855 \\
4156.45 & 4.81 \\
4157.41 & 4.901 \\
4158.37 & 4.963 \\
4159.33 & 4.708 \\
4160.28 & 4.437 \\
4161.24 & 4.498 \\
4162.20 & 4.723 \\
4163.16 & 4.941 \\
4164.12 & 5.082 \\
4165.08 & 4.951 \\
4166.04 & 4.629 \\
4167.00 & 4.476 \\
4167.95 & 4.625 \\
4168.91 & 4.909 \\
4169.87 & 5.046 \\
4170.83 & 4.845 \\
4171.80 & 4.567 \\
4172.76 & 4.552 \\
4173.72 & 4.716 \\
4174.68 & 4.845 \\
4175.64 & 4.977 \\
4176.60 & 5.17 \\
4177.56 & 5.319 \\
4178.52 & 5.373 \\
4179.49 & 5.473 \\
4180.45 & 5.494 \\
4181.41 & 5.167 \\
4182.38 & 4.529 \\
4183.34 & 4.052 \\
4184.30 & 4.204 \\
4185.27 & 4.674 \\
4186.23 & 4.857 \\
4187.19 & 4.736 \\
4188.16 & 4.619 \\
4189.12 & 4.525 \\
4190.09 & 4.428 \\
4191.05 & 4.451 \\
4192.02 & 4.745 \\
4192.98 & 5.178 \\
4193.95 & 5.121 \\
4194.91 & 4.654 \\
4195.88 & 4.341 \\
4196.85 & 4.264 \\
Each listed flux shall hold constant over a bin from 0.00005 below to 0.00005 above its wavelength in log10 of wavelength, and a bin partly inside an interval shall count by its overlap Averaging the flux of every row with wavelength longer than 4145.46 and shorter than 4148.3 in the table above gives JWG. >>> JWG 5.2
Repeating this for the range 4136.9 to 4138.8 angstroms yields 4.8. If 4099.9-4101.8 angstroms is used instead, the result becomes 3.8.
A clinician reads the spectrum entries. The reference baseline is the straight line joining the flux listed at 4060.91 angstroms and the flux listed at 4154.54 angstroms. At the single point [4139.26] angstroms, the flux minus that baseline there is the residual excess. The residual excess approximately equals 0.20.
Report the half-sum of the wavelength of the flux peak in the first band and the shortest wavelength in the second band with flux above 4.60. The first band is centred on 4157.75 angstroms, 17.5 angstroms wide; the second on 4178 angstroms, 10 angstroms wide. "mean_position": 4168.9 angstroms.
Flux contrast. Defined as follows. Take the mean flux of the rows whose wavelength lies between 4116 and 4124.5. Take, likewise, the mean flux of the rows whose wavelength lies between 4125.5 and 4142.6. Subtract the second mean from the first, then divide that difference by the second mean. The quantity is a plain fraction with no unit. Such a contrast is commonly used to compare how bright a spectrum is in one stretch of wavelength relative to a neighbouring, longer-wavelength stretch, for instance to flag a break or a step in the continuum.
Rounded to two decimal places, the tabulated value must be 0.09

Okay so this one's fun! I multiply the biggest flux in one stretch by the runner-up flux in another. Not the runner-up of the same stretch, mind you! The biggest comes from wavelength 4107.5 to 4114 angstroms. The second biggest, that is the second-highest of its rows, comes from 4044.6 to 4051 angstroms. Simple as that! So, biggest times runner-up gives 29.2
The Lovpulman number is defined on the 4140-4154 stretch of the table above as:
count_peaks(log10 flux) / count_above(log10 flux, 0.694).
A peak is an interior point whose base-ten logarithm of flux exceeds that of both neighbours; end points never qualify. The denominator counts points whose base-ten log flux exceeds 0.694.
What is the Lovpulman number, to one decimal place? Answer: 0.4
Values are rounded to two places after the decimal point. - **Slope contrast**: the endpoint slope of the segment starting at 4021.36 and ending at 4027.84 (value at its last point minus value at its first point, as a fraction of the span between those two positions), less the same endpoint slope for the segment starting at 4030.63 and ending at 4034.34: -0.02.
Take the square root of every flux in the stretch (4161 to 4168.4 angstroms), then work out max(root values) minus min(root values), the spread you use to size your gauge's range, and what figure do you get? 0.14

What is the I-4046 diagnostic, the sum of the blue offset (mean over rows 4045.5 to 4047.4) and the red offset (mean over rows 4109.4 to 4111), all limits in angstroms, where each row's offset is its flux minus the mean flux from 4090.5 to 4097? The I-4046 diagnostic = -0.55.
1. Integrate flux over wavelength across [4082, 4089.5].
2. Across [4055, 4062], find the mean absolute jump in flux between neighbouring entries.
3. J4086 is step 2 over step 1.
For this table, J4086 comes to 0.0034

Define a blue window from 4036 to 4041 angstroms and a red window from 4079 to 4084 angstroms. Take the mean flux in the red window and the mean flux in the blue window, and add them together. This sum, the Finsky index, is 10.0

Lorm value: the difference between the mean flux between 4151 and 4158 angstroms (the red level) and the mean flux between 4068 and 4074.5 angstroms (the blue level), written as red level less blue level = 0.0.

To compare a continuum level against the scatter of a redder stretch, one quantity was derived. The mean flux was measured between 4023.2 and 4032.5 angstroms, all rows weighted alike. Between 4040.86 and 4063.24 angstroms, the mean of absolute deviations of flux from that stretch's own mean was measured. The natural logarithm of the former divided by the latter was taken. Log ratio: 2.6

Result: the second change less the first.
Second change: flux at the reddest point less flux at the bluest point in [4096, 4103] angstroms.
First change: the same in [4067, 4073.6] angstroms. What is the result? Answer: -1.1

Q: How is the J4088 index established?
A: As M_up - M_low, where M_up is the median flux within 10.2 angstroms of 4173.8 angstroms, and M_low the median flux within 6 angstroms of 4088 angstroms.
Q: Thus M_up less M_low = -0.2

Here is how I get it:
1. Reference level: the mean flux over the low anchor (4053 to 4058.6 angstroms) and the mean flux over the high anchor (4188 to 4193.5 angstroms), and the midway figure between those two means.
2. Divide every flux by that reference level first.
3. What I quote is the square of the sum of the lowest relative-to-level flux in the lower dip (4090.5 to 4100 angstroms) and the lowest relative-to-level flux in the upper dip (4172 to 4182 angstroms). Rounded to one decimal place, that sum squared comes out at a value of 3.8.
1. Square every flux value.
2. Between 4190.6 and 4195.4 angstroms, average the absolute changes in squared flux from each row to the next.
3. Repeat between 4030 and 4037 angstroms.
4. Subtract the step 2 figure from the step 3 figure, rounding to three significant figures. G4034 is -1.50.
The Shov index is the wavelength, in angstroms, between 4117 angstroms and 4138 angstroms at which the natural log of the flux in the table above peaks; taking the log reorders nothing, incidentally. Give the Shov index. 4117.40 angstroms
